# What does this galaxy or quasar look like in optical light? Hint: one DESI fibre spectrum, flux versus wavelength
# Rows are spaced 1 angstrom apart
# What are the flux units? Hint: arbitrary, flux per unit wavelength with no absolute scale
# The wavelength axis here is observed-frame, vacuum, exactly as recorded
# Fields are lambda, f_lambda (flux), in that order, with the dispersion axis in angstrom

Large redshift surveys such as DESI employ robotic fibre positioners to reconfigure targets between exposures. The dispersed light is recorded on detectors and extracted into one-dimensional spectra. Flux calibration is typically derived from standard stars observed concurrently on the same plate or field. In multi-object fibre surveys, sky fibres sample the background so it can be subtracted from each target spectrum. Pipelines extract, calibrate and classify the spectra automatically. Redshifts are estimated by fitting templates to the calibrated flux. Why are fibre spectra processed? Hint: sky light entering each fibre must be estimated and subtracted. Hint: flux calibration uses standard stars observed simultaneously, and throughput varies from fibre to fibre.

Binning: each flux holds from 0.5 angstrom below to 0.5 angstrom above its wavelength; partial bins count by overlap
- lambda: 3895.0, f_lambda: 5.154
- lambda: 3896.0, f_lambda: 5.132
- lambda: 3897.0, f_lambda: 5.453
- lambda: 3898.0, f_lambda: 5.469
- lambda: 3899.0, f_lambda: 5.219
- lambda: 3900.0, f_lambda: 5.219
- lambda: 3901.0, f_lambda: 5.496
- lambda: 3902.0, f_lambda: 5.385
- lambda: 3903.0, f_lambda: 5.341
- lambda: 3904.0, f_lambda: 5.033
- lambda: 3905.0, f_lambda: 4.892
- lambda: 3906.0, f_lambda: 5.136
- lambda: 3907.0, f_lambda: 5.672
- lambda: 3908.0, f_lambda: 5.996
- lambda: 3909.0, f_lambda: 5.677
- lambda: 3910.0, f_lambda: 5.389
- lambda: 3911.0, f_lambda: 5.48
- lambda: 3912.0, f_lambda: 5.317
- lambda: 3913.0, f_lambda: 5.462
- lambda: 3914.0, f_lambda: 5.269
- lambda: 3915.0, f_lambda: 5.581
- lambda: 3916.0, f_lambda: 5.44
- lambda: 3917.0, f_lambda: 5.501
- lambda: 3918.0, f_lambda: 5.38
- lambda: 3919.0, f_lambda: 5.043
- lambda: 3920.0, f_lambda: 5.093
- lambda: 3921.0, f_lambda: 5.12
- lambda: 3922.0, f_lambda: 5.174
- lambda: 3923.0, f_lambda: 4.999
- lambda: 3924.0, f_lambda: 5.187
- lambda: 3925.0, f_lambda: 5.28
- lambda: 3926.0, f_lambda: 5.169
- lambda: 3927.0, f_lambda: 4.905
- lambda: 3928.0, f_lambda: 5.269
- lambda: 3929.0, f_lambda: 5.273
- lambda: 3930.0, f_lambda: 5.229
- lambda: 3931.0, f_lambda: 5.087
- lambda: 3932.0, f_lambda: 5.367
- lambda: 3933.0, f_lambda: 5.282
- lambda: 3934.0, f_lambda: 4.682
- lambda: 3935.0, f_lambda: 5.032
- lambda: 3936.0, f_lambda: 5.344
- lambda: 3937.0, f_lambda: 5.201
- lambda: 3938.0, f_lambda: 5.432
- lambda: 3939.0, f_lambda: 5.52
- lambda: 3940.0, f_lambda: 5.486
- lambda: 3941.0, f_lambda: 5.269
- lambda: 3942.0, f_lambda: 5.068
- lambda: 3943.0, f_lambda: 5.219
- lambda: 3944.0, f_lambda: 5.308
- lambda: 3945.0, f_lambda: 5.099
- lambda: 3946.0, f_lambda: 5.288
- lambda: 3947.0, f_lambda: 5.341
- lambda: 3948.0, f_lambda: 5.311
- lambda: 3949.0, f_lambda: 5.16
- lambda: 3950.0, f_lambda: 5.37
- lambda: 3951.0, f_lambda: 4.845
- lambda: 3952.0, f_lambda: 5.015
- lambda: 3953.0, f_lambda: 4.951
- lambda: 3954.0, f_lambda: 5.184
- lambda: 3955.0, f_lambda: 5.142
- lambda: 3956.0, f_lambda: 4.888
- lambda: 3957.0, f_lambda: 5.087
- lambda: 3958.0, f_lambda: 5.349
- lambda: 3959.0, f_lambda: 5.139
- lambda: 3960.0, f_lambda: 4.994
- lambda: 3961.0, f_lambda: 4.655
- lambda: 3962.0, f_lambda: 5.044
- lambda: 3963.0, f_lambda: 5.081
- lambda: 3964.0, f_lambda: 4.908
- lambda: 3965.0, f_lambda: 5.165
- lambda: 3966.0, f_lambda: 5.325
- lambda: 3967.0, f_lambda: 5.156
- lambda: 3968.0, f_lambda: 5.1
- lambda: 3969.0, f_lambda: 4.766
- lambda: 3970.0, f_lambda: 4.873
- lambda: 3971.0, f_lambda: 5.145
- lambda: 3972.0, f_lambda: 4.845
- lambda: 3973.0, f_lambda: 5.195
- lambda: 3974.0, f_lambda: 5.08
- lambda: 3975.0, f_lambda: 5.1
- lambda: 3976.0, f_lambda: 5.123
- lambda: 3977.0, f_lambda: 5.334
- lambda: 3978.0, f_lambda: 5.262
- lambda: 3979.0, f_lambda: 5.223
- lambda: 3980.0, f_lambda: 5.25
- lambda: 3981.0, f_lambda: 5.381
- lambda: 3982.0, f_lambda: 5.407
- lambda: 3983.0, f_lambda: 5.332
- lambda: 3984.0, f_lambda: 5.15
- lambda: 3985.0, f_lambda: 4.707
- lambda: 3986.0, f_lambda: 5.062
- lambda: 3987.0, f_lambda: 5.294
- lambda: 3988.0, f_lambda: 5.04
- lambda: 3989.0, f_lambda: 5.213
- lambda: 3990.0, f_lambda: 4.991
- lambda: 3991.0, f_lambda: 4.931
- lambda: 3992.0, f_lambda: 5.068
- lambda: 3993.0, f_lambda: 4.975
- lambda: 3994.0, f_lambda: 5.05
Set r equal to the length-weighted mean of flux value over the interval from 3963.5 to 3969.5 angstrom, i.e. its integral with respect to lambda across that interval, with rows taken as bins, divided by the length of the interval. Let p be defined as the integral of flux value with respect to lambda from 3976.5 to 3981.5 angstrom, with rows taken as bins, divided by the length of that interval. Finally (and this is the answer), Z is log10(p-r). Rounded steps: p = 5.29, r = 5.07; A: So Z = -0.7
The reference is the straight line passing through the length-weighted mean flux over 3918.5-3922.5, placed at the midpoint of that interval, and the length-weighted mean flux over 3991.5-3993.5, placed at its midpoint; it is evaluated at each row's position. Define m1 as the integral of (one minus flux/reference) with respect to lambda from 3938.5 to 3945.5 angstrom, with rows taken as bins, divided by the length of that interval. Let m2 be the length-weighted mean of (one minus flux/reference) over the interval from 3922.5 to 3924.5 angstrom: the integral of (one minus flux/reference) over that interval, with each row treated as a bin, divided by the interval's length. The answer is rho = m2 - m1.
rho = 0.04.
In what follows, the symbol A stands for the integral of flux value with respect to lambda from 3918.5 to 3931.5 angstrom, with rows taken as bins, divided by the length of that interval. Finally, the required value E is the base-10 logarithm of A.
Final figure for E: 0.711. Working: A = 5.14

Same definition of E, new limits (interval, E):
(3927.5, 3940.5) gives 0.720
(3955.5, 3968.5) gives 0.705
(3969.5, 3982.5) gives 0.714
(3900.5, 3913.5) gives 0.733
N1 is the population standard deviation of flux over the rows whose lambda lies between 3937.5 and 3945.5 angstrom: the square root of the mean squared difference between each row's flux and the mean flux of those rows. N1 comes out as 0.16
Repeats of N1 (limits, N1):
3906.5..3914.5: 0.22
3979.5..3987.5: 0.21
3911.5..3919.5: 0.16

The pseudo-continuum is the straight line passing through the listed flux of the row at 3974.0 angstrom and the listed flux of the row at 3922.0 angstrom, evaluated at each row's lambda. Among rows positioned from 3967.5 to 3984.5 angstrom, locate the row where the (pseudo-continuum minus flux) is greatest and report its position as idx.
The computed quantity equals 3969.0 angstrom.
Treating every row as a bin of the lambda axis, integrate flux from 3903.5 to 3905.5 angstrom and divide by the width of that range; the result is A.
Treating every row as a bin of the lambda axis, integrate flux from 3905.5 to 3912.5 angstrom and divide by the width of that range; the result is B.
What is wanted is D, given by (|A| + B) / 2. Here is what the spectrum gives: 5.24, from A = 4.96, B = 5.52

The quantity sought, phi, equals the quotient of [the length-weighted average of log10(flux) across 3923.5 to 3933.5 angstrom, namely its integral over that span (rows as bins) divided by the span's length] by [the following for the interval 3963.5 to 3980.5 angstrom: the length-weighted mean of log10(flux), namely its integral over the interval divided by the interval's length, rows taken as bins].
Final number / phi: 1.01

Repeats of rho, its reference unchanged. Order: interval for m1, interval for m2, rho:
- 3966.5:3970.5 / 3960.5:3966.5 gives -0.01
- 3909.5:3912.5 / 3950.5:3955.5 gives 0.06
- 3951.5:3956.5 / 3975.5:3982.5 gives -0.05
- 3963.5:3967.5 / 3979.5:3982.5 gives -0.04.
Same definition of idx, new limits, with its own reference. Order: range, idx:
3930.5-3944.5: 3934.0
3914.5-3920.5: 3919.0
